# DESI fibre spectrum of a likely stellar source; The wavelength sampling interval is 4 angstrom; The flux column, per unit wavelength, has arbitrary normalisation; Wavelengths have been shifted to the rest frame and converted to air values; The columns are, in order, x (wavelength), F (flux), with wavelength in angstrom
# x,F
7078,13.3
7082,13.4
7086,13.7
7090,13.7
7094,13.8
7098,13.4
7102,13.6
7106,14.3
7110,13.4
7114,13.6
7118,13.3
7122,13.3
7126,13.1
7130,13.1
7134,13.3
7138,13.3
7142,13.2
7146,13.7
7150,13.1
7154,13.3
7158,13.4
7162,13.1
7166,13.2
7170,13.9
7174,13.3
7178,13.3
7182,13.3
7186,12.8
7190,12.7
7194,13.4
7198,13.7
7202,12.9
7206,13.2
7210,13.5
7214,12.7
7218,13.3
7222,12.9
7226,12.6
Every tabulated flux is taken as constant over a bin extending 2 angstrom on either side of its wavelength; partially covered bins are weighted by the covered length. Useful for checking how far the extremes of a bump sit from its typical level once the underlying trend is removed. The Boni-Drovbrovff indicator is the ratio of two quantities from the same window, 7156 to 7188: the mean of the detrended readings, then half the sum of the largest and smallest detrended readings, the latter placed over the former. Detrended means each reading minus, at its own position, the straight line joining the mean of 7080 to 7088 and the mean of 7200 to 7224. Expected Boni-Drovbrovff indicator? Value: 2.4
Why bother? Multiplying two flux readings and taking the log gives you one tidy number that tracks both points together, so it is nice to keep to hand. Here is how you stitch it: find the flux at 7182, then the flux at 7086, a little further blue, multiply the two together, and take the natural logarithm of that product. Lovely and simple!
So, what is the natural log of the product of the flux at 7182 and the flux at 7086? 5.21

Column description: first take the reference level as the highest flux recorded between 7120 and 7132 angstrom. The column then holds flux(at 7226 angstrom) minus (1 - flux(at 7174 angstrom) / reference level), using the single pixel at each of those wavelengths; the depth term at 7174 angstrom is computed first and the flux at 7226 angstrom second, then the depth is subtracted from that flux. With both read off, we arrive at 12.6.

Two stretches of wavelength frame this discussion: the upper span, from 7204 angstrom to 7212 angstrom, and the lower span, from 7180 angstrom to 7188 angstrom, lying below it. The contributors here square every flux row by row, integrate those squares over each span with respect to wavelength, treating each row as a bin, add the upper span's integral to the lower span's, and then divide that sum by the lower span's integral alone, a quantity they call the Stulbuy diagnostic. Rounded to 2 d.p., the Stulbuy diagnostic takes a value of 2.05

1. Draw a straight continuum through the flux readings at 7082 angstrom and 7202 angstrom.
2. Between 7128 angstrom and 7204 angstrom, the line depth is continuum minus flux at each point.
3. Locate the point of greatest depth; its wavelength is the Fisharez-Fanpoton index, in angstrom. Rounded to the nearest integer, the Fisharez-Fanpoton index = 7190 angstrom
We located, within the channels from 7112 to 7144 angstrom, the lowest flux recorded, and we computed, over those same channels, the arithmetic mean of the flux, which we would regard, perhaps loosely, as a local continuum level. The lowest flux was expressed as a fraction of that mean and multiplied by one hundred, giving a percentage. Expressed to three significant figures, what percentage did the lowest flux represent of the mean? 98.7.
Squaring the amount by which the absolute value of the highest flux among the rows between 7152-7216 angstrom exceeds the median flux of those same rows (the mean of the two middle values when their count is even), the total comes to 0.4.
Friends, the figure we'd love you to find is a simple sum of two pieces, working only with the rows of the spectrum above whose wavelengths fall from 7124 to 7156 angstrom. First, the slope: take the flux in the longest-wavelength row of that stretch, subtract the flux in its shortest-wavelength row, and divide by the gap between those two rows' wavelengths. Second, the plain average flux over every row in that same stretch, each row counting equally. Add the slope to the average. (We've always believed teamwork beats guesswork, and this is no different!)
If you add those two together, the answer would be 13.3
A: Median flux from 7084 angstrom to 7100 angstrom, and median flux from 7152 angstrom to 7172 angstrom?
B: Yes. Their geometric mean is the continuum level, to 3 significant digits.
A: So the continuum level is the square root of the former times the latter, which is 13.5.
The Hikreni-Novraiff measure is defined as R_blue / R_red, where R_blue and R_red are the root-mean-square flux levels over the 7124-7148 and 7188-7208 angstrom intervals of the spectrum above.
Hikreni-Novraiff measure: 1.01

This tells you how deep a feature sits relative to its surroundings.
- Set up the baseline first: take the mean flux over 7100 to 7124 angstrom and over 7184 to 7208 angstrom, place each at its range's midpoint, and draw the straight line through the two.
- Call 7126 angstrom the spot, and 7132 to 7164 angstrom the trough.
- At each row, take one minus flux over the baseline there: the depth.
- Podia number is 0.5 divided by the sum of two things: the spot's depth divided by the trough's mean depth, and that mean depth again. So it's 0.10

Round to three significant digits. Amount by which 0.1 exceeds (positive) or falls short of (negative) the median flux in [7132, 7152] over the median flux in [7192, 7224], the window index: -0.904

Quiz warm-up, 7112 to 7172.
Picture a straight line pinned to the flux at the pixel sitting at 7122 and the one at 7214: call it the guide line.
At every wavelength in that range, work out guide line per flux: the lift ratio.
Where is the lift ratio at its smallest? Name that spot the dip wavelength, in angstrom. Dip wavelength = 7170 angstrom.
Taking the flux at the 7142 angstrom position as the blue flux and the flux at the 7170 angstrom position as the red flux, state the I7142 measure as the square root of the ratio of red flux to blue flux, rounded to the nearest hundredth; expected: 1.03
